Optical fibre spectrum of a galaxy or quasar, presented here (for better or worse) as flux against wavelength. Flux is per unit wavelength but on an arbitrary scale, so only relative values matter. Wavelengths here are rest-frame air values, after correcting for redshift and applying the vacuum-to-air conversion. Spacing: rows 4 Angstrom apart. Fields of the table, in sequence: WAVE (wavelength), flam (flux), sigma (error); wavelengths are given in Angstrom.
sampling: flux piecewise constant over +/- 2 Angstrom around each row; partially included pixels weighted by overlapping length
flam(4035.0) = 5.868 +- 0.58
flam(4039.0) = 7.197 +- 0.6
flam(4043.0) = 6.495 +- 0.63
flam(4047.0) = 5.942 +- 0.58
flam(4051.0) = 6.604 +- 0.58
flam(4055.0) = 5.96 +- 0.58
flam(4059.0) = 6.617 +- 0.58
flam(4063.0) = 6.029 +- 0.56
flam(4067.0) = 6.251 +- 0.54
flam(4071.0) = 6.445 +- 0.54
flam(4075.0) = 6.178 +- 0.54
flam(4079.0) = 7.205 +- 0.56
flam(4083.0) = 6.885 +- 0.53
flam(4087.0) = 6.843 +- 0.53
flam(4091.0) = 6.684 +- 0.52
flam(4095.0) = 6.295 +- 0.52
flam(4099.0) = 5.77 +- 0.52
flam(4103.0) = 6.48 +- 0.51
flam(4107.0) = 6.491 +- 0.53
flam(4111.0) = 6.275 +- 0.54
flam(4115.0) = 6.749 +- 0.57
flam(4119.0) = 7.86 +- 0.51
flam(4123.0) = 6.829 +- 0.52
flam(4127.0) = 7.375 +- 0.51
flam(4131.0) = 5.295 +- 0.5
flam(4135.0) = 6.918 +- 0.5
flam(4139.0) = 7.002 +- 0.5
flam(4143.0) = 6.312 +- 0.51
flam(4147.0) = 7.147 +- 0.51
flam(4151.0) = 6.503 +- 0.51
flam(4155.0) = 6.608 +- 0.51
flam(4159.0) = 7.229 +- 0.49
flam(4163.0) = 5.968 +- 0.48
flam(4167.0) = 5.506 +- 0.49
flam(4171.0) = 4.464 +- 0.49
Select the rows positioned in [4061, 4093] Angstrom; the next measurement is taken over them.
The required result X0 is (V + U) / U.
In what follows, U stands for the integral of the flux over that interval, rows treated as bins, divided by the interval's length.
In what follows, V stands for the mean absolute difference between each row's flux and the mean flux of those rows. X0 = 1.05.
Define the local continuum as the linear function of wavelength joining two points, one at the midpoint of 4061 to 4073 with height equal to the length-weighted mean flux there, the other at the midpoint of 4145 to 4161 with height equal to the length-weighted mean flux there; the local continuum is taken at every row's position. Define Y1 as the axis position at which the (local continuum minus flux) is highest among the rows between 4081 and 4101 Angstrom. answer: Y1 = 4099.0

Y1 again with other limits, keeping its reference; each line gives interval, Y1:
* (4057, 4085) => 4063.0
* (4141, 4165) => 4163.0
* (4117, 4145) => 4131.0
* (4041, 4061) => 4055.0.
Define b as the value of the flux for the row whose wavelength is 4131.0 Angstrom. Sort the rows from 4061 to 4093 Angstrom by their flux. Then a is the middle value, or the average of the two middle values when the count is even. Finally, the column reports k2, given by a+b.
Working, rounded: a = 6.6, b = 5.295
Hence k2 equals 11.9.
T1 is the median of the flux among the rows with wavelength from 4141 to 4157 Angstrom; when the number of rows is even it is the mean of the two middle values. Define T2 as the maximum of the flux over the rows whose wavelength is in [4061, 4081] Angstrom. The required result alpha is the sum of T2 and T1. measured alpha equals 13.8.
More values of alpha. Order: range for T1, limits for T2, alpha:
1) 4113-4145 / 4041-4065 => 13.5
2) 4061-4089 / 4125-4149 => 13.8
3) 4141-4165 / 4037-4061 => 13.8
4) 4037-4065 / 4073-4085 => 13.7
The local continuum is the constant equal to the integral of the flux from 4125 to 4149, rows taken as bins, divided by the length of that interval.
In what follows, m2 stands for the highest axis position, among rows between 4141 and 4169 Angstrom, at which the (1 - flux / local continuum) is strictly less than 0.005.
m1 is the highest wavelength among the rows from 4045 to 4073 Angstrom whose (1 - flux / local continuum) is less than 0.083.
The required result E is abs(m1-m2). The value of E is 88 Angstrom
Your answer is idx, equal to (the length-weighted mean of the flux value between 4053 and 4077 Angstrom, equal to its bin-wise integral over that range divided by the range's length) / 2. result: 3.12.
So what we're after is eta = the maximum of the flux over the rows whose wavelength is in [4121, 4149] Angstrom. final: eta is 7.375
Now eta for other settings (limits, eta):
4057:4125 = 7.86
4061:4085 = 7.205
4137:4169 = 7.229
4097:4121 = 7.86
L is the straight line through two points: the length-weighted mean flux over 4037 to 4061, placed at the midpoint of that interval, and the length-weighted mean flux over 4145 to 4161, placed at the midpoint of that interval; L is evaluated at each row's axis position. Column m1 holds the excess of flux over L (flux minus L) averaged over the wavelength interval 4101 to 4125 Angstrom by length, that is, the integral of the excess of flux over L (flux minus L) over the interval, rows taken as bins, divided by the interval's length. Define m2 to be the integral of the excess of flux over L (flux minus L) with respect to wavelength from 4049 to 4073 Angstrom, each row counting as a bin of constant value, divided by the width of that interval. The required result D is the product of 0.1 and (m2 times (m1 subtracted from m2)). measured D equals 0.0052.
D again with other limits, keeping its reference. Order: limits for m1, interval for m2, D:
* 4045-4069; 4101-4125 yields 0.0021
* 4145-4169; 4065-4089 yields 0.0026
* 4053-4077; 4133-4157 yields -0.0018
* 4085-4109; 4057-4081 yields -0.0013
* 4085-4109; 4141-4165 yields 0.0004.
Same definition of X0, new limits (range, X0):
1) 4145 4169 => 1.08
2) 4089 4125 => 1.06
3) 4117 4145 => 1.08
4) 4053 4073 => 1.03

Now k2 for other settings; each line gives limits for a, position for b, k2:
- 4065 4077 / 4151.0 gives 12.8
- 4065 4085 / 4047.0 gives 12.4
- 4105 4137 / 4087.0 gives 13.6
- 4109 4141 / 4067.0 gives 13.1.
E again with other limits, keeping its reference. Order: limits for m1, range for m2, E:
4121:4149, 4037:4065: 108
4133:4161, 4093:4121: 40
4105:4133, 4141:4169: 32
